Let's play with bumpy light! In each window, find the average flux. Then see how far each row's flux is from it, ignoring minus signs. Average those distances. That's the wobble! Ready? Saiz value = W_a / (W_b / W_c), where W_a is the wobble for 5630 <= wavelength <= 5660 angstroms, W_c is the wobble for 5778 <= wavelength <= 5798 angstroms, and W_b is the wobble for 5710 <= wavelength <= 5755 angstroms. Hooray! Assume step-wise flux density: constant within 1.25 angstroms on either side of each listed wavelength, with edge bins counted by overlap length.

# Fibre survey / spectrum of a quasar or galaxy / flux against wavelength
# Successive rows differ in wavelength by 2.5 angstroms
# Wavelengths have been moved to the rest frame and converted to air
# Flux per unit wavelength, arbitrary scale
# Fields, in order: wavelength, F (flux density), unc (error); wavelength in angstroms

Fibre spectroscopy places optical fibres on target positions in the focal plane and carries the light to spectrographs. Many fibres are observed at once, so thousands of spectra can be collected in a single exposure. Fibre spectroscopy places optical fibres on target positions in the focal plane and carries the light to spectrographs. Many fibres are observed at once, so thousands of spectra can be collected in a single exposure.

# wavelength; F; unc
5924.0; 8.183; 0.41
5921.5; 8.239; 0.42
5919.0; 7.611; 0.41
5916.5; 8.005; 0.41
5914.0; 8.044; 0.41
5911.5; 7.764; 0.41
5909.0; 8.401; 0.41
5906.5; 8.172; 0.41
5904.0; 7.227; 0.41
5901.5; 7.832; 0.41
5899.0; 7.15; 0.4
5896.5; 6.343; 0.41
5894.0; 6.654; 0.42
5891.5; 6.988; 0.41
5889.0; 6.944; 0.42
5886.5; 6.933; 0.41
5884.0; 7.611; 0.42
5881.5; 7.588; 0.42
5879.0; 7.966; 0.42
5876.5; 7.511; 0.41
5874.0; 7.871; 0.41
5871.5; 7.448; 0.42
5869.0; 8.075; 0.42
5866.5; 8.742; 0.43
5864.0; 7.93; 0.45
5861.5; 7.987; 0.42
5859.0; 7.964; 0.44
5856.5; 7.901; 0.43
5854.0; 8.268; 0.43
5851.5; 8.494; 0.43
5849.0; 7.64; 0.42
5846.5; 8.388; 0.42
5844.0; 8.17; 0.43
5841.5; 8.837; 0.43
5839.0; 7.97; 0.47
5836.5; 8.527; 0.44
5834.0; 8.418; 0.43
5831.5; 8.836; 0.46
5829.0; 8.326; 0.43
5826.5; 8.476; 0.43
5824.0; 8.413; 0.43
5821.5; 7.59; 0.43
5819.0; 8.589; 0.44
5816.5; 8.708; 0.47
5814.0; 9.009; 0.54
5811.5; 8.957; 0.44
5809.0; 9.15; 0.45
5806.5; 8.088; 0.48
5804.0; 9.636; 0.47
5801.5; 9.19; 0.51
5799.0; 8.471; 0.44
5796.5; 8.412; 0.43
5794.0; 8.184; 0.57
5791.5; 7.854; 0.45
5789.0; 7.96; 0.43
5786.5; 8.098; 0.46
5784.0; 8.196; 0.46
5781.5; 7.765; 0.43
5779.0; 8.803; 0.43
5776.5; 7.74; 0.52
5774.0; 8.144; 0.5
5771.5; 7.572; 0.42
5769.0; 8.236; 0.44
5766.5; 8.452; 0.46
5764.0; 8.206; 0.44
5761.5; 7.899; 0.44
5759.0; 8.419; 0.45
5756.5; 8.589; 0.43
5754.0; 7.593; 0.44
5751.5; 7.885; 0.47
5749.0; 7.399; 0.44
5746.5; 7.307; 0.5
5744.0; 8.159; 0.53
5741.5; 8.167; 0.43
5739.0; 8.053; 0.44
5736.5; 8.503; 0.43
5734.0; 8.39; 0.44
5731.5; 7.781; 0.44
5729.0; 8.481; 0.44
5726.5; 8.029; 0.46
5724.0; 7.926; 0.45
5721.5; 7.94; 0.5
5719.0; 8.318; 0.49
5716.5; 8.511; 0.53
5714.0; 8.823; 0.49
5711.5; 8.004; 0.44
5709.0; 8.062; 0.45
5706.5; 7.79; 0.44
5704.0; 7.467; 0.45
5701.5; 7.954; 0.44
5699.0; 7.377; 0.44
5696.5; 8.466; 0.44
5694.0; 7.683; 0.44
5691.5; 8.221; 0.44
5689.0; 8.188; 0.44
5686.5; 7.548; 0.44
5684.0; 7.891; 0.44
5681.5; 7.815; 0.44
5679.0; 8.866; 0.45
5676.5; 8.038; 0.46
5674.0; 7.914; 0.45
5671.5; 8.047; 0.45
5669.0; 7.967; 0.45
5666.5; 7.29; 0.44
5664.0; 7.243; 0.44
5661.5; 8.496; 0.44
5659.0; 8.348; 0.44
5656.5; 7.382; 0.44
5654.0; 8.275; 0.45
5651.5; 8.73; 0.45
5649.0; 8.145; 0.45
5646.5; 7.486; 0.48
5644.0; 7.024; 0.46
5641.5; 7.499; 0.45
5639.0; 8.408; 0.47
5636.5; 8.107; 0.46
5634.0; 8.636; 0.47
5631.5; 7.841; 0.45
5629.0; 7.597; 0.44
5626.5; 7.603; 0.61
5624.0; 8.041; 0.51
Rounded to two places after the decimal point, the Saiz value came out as 0.35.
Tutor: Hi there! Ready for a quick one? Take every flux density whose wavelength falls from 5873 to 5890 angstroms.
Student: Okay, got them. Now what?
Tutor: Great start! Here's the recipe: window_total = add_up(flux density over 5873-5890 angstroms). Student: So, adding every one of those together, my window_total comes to 52.4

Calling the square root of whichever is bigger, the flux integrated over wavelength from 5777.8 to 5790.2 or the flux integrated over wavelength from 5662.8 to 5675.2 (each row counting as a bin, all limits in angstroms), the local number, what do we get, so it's 10.1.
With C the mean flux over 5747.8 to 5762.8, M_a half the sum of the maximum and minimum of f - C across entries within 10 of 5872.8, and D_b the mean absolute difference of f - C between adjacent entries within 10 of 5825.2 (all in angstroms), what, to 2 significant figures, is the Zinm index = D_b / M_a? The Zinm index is 3.4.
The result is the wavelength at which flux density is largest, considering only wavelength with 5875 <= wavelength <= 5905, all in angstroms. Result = 5879.0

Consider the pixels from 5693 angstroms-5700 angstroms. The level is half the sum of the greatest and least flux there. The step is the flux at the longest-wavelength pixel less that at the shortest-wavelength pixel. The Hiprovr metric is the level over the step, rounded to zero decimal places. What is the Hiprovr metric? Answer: -26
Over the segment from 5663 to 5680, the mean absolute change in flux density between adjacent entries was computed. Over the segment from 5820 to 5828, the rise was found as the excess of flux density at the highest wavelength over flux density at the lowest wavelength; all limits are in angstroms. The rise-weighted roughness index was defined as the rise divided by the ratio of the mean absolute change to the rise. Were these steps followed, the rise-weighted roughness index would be 2.5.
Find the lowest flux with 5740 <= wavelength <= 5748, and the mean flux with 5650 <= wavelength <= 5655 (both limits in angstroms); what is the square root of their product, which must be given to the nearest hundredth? 7.88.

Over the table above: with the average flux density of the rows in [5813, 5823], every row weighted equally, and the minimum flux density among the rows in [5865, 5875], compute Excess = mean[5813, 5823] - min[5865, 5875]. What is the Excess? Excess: 1.0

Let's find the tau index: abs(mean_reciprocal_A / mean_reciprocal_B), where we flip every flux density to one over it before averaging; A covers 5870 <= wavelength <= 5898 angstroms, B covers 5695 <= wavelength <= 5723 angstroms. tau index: 1.11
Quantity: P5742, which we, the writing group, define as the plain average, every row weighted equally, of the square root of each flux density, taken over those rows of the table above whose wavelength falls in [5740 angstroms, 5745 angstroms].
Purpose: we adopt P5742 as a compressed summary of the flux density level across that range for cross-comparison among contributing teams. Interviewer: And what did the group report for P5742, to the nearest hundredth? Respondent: 2.86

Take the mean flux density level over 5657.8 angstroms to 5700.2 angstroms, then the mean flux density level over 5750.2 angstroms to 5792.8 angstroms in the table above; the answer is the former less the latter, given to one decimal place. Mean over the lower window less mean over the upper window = -0.1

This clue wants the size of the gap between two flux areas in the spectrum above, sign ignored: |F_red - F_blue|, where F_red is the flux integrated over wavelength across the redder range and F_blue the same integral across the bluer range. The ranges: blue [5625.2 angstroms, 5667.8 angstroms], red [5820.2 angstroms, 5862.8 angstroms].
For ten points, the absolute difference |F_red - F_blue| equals 15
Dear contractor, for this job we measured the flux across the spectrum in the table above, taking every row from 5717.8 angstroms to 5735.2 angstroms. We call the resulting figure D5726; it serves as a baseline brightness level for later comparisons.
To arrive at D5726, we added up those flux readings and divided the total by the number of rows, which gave 8.12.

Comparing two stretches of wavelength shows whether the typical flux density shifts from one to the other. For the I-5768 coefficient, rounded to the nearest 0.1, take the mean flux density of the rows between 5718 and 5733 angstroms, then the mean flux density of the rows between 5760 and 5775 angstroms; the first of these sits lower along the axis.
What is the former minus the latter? 0.0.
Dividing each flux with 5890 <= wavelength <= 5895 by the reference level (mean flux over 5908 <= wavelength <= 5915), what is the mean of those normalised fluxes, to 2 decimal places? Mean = 0.85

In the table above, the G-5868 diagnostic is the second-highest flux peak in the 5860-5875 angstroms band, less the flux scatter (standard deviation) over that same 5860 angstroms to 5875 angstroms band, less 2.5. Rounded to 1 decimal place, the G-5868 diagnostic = 5.2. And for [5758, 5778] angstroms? 5.6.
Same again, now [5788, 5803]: 5.5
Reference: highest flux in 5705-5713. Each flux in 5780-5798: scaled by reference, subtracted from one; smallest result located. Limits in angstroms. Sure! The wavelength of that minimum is 5796.5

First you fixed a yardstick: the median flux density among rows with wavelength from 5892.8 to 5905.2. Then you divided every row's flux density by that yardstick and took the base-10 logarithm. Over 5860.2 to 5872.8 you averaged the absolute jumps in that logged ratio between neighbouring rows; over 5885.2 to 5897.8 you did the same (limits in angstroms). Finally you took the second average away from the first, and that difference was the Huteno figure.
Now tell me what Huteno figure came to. 0.017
